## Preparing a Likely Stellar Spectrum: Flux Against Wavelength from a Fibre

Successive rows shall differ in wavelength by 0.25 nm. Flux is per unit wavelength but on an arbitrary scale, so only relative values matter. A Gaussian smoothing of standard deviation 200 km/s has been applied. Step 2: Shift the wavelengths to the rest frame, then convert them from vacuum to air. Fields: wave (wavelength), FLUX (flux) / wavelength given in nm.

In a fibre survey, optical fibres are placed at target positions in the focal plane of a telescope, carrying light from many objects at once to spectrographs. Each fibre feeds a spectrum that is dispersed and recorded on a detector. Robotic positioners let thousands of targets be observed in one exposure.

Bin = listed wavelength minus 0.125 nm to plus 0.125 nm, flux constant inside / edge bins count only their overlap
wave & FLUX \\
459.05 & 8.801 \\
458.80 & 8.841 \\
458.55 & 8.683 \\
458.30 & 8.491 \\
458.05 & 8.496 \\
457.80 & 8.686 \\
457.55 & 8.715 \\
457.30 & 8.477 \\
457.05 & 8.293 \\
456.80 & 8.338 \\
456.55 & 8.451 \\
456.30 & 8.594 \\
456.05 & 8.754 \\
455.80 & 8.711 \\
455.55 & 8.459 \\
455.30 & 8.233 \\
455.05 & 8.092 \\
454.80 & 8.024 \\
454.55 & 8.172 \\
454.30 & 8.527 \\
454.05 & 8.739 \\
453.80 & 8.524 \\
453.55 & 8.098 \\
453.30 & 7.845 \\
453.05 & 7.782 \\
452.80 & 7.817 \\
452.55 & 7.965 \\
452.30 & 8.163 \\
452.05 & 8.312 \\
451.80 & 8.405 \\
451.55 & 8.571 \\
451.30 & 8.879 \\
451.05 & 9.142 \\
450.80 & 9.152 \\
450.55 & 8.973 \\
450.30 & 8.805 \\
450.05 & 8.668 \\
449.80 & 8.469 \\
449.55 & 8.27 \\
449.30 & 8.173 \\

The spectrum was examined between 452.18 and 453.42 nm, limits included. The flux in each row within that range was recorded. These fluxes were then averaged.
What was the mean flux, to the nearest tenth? 7.9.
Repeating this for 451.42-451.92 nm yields 8.5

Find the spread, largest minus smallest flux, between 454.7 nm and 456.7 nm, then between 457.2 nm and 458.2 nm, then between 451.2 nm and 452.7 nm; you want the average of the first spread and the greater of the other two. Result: 0.82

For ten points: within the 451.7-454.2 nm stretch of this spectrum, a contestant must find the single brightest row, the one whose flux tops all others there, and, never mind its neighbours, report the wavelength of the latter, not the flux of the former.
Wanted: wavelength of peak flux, 454.05 nm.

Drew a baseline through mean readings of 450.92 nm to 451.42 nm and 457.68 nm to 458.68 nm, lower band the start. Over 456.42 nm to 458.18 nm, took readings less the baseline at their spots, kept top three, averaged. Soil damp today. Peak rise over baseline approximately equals 0.0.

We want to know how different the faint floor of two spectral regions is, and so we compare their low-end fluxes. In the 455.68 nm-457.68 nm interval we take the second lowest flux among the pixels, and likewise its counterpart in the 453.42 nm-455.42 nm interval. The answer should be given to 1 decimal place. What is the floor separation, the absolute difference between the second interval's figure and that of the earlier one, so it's 0.2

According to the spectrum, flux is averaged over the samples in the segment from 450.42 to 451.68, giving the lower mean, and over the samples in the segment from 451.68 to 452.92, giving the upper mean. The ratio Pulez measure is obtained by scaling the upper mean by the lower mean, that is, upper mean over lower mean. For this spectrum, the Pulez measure 0.91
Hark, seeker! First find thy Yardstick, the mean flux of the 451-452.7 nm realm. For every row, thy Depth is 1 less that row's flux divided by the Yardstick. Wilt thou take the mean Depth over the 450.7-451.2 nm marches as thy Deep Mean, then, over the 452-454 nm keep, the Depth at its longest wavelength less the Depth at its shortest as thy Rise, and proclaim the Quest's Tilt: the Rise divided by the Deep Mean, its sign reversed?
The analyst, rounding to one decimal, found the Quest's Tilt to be -0.3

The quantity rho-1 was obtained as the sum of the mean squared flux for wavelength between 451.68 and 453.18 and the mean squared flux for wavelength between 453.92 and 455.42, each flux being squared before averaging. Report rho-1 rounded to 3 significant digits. 134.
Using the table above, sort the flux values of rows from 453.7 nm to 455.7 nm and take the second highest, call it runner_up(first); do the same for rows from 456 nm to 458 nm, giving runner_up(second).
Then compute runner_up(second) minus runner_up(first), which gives 0.2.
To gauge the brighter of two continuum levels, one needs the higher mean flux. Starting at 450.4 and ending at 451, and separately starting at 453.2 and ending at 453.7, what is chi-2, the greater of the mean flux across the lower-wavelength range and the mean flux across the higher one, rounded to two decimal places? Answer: 9.06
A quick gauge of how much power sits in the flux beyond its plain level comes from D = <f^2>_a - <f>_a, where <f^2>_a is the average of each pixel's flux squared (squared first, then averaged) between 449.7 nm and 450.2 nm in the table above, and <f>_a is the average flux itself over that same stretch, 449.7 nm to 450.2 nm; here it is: 65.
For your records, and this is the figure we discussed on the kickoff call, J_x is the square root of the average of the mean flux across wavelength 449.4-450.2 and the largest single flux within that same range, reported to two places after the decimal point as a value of 2.93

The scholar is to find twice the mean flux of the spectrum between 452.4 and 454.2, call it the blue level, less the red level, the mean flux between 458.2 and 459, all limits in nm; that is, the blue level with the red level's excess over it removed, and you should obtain 7.5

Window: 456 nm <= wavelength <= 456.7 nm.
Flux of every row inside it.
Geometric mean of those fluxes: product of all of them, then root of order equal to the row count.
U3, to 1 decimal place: 8.6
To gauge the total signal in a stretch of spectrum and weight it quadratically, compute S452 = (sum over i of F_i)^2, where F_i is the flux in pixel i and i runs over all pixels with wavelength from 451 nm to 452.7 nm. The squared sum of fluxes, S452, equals 3533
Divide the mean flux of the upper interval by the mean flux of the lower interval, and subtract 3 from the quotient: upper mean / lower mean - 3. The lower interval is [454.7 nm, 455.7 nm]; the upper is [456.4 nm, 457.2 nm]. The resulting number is -1.98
